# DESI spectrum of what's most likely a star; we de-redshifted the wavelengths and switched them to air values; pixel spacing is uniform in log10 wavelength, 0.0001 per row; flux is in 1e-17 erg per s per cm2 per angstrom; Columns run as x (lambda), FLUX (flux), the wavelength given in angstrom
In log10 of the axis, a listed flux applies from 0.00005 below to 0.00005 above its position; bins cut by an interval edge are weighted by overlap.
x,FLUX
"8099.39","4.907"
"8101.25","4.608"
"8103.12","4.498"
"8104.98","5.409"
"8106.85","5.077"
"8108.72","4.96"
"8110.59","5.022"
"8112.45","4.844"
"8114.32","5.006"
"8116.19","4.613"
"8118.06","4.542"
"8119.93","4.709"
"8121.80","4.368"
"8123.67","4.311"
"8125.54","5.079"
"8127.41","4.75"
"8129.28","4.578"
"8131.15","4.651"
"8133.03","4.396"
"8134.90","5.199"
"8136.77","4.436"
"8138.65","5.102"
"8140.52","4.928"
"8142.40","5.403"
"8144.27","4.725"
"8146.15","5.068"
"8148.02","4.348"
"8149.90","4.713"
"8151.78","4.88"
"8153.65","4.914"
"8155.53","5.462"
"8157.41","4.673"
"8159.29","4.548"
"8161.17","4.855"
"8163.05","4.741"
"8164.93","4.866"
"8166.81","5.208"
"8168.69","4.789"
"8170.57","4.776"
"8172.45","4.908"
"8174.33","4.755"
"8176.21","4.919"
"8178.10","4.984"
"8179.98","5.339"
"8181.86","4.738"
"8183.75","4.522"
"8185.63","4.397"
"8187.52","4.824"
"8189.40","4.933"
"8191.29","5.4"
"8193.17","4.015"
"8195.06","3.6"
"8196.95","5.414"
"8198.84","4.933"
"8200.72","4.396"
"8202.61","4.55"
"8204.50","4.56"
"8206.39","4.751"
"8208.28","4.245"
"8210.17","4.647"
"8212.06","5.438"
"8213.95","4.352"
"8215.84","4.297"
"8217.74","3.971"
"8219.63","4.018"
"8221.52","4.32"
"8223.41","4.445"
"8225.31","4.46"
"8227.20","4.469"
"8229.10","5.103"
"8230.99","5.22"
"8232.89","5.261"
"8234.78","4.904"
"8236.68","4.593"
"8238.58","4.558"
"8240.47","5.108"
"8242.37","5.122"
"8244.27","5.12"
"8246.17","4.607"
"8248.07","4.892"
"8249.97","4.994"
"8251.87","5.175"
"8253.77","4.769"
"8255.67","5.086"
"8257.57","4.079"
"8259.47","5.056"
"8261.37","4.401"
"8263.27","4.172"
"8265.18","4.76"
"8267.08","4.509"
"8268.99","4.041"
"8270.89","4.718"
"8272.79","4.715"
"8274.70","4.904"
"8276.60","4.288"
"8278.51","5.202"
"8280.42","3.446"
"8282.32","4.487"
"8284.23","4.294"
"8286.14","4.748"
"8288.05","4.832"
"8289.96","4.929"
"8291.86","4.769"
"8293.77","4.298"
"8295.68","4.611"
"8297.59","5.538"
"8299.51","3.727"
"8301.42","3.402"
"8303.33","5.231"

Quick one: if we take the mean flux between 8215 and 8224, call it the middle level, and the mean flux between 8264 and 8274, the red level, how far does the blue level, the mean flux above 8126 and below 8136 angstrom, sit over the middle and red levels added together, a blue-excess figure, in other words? -4.0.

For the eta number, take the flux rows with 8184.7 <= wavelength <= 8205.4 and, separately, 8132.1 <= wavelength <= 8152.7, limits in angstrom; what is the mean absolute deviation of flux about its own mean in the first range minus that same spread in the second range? 0.14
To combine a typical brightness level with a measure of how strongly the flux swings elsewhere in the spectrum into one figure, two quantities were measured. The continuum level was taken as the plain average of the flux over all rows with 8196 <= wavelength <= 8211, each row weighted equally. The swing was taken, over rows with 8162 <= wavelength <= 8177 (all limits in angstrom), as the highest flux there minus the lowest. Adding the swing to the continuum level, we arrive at 5.15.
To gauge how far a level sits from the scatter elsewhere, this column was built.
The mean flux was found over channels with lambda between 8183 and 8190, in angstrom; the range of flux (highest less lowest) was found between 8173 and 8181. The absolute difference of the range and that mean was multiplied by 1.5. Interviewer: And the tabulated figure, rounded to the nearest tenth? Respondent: 6.1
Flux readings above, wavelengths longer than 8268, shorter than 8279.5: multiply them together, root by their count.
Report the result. 4.63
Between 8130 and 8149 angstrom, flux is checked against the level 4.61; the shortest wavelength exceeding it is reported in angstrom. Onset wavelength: 8131.15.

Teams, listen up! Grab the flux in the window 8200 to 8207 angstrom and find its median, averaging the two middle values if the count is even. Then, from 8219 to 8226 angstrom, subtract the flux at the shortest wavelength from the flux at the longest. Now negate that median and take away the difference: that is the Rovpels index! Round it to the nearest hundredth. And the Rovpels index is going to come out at -5.00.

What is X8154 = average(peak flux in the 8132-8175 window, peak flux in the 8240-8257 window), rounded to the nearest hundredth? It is 5.32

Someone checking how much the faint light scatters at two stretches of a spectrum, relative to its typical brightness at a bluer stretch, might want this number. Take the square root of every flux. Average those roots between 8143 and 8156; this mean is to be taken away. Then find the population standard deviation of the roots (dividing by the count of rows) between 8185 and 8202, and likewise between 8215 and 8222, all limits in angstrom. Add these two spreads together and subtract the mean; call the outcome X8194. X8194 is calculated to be -2.03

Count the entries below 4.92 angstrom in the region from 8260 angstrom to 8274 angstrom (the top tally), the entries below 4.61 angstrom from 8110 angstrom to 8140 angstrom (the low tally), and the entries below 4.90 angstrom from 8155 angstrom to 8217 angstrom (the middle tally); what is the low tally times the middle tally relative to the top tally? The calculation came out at 18.9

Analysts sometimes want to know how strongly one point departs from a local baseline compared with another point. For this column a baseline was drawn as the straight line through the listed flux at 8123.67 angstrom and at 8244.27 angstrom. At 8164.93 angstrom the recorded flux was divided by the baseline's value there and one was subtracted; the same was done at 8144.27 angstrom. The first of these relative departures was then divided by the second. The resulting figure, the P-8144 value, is 1.0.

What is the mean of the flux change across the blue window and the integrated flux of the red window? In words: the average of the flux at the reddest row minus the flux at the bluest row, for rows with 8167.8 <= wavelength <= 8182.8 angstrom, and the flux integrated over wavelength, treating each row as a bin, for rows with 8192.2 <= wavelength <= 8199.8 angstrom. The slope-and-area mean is 17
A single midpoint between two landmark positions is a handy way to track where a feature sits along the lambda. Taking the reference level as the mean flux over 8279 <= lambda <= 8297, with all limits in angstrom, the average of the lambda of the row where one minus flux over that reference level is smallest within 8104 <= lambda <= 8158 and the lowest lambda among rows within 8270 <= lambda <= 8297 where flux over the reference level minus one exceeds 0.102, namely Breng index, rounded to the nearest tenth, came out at 8217.0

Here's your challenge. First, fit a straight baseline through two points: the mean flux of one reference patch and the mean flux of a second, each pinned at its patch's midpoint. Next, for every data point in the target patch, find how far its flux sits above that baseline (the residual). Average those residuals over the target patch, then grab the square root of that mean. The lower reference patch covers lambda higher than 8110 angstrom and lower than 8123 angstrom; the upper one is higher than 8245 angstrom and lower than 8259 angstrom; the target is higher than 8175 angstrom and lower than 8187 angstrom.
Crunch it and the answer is 0.23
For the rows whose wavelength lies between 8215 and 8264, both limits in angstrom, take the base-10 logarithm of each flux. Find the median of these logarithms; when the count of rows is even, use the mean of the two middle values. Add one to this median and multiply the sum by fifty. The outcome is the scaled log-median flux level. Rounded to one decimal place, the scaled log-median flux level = 83.5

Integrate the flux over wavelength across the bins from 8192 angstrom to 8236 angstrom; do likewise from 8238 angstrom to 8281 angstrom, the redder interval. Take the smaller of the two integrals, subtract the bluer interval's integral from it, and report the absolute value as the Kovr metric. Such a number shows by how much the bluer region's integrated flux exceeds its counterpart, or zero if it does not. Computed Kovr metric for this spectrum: 0.00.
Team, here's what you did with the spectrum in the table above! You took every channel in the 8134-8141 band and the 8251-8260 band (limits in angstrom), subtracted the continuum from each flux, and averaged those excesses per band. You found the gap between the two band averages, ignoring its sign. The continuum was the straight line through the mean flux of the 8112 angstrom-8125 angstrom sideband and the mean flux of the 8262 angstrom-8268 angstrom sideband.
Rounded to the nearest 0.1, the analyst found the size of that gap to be 0.0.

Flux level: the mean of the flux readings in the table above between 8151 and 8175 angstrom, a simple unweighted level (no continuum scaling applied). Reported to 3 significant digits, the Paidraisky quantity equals 4.88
